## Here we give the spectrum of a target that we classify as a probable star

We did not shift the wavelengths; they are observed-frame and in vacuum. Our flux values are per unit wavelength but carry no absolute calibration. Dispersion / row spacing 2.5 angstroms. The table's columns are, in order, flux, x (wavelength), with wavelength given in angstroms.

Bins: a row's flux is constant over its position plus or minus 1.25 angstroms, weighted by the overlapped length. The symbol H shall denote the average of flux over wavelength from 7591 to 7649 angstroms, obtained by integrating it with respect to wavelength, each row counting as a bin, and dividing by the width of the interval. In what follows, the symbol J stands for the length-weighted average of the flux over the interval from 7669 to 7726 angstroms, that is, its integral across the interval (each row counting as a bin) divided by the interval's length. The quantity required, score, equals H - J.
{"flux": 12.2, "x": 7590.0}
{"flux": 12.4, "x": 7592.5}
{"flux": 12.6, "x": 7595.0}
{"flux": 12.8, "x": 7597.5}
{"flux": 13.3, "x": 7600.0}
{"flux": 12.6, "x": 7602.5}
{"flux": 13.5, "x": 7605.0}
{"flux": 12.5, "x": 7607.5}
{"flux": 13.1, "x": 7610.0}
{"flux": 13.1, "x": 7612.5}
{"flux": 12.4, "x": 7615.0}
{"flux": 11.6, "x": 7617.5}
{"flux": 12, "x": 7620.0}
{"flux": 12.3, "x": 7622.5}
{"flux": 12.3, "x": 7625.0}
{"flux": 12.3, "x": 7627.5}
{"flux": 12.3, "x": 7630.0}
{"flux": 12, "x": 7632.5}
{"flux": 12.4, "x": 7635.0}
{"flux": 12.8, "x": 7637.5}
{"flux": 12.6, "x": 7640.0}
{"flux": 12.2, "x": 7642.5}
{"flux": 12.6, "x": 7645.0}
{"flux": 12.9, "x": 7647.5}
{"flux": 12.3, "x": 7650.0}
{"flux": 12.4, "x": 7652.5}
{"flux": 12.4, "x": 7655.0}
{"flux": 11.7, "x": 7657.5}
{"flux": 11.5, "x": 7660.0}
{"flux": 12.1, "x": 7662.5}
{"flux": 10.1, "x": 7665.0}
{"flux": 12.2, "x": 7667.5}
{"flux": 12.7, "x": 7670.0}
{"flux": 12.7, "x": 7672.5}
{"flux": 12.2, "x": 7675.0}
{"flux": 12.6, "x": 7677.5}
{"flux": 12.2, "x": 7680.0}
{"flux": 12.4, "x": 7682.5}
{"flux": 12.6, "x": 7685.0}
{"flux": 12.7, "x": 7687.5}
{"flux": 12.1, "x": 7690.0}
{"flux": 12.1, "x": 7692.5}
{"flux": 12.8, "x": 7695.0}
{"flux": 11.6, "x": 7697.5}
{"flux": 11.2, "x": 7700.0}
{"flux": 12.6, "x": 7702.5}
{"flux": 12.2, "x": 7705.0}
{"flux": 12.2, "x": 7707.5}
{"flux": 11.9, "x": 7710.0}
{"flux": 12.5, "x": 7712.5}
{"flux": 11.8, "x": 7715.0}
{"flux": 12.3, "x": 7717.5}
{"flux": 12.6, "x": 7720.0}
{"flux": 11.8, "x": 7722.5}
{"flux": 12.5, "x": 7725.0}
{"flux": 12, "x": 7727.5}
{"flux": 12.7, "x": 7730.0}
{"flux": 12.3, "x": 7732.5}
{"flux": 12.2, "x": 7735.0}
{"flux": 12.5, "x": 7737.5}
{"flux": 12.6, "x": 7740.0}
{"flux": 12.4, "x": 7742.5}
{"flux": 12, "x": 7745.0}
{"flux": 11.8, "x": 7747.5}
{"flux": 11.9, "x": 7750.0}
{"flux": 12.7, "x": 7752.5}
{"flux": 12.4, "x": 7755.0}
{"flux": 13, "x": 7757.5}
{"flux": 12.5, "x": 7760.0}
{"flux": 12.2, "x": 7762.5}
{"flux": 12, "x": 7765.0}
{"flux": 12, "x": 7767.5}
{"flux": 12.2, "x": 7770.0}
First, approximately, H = 12.5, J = 12.3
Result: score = 0.3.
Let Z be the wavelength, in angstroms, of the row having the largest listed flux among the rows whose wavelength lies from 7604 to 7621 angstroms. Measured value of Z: 7605.0 angstroms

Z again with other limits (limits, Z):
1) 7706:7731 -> 7730.0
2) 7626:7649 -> 7647.5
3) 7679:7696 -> 7695.0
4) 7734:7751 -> 7740.0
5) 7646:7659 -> 7647.5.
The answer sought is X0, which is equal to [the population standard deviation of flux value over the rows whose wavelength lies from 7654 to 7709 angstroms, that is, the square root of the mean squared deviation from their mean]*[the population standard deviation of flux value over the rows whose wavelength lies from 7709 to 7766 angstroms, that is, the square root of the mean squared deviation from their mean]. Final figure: 0.20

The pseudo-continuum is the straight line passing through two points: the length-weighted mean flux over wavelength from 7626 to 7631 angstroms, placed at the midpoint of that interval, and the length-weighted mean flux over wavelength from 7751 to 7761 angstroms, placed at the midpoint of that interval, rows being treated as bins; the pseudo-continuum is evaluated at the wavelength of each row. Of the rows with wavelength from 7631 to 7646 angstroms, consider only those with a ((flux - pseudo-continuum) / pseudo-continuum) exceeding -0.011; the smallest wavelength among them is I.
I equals 7635.0 angstroms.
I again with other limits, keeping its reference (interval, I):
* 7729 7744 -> 7730.0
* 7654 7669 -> 7655.0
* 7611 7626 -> 7612.5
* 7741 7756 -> 7752.5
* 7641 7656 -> 7645.0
